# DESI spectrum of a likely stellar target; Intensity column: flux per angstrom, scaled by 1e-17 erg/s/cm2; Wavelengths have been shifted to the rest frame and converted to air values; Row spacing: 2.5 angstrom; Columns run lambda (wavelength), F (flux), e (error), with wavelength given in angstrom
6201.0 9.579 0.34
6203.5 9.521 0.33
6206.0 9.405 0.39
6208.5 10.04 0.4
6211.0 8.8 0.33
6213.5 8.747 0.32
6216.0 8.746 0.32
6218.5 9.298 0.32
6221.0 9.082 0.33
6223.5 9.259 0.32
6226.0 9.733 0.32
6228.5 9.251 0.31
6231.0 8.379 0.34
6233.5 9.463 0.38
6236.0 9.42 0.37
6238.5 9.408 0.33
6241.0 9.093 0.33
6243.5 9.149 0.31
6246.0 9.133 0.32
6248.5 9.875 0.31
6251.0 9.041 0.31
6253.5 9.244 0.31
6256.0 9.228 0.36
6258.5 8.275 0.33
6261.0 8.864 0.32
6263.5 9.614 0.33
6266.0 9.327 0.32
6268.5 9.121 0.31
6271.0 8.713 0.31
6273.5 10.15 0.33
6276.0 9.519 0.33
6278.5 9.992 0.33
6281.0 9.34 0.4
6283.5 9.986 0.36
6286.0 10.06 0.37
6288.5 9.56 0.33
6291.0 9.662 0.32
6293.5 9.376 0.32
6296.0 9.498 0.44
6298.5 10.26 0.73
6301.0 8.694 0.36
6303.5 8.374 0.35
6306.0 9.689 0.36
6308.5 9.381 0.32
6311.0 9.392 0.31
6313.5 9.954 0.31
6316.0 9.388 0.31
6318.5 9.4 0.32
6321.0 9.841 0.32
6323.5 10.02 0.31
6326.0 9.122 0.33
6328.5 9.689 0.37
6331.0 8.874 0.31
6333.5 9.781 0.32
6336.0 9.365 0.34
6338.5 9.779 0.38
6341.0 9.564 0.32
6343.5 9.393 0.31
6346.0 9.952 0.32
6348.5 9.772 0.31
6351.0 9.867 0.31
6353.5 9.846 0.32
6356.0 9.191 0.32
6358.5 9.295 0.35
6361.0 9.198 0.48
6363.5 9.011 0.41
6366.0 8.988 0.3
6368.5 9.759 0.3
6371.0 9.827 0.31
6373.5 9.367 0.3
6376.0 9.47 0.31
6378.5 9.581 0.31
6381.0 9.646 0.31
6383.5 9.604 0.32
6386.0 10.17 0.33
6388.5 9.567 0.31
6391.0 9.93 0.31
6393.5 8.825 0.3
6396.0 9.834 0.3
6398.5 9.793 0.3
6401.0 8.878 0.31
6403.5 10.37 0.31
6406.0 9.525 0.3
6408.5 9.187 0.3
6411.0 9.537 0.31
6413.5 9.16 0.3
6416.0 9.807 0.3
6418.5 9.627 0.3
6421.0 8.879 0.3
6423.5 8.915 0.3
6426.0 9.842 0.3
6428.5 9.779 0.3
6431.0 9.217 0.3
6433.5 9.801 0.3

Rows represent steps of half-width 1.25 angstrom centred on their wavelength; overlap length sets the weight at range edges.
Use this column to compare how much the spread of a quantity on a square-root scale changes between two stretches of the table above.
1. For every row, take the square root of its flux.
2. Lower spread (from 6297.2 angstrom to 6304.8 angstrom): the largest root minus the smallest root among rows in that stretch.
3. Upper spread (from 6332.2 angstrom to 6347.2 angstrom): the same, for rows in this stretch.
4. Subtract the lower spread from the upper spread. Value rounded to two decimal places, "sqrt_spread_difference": -0.21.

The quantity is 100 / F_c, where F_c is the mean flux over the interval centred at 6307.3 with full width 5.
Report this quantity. 10.5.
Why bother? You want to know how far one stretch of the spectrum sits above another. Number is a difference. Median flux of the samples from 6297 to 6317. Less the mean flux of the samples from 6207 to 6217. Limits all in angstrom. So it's 0.3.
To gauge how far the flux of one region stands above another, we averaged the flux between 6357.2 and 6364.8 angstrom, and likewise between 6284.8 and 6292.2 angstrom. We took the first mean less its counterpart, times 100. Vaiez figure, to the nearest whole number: -59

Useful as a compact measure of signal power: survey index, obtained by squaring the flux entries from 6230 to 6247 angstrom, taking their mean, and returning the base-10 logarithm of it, 1.92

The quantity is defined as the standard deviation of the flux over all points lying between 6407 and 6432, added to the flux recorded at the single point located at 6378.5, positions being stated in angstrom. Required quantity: 9.9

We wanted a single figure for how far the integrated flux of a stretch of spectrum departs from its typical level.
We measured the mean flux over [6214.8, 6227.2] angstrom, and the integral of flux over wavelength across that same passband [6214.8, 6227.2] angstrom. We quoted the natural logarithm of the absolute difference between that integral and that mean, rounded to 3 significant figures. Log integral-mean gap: 4.66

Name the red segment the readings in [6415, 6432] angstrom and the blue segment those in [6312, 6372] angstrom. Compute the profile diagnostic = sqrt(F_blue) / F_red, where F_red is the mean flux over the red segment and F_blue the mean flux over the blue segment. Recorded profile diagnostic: 0.327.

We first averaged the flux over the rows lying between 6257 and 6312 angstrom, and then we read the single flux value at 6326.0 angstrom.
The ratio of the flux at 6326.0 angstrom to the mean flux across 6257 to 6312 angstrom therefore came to 0.97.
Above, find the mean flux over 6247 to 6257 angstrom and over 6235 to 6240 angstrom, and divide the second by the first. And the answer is 1.01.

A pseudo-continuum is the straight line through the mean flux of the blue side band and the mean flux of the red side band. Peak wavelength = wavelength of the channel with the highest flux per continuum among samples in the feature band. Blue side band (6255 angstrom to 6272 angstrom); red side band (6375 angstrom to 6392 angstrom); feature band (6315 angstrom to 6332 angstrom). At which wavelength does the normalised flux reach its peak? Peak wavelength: 6323.5 angstrom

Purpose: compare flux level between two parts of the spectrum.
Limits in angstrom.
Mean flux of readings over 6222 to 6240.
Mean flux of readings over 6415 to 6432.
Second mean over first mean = 1.02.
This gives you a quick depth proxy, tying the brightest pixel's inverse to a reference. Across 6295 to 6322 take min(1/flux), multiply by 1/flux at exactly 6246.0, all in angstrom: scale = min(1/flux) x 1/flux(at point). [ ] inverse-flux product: 0.0107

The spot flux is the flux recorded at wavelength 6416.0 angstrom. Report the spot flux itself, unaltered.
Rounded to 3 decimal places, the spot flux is 9.807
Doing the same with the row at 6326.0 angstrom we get 9.122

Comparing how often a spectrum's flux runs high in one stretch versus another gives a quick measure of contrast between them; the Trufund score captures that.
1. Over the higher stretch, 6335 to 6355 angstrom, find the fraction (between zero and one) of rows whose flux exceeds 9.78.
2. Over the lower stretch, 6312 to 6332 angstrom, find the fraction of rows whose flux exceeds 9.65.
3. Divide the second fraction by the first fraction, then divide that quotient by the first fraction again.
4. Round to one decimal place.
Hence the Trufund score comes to 3.6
